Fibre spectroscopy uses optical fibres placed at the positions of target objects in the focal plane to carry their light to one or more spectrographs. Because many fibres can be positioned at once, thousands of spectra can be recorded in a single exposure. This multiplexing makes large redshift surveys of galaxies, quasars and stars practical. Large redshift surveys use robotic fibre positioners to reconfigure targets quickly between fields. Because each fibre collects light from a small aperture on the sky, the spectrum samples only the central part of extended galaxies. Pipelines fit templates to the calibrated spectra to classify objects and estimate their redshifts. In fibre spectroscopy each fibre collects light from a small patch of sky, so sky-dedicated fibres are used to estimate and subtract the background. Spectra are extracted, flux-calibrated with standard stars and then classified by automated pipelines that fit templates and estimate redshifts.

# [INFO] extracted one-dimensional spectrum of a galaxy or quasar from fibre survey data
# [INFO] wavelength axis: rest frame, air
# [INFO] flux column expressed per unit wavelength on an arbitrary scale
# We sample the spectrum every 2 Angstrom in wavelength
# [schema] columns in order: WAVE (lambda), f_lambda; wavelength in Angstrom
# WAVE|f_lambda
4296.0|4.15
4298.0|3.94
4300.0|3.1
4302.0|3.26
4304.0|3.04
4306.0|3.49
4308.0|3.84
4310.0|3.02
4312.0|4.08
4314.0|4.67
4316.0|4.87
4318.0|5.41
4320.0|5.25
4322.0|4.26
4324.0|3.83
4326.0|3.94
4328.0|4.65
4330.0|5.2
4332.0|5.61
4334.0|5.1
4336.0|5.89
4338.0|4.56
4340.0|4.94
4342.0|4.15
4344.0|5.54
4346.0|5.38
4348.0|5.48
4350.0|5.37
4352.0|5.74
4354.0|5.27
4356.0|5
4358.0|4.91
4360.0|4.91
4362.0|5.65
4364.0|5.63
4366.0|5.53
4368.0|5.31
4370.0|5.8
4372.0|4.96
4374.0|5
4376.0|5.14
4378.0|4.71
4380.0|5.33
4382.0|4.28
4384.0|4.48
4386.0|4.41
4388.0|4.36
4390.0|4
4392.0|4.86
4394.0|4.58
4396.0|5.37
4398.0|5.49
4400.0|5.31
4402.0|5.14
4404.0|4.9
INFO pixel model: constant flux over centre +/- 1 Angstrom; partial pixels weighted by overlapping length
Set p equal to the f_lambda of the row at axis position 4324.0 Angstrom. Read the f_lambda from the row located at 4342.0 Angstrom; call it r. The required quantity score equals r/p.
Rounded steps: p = 3.83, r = 4.15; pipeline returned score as 1.08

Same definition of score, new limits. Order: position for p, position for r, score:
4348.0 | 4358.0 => 0.90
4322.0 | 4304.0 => 0.71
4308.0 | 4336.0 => 1.53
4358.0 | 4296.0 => 0.85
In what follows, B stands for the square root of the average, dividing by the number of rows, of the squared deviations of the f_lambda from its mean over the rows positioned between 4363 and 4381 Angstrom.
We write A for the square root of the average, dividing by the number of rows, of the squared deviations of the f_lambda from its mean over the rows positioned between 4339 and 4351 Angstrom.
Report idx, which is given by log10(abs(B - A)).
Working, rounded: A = 0.48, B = 0.33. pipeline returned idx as -0.81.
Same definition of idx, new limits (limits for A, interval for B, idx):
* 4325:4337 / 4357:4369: -0.49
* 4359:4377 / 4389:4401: -0.69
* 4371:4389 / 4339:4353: -0.87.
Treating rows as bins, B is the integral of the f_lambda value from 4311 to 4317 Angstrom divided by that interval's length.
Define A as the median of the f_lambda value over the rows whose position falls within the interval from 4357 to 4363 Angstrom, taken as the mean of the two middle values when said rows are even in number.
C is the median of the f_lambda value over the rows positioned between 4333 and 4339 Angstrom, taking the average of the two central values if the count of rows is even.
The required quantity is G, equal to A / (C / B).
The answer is 4.4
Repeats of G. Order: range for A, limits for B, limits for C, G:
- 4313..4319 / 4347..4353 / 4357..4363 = 5.5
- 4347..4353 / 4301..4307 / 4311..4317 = 3.8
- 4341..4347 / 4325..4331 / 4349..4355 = 4.6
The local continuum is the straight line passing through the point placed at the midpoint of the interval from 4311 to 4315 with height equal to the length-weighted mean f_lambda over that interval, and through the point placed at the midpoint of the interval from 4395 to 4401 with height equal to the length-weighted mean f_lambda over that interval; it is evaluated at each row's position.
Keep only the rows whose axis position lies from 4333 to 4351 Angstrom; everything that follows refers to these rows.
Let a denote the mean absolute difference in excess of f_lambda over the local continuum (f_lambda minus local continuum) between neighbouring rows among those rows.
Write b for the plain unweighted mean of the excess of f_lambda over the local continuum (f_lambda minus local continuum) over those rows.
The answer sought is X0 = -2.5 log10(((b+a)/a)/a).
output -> -1.07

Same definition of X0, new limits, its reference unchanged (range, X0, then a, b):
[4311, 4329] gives -1.04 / 0.46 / 0.09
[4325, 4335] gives -1.20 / 0.53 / 0.32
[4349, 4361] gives -2.38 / 0.25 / 0.32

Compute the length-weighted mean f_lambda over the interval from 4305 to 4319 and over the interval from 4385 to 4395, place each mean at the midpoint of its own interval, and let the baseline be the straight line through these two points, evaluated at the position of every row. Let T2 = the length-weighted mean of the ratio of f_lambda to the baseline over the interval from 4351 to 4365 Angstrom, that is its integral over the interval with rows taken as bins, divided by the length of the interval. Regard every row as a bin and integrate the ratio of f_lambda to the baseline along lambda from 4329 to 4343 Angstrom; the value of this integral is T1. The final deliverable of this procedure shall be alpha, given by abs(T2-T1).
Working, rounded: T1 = 16.6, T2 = 1.22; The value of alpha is 15.4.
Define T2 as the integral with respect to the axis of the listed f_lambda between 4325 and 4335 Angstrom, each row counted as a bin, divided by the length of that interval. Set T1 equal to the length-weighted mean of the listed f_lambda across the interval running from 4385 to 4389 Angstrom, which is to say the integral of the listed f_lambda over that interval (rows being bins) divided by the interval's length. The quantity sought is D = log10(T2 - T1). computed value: -0.3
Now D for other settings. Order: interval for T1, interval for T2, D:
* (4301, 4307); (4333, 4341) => 0.3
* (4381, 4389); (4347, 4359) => 0.0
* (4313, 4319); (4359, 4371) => -0.3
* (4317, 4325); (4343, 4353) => -0.1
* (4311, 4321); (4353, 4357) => -0.6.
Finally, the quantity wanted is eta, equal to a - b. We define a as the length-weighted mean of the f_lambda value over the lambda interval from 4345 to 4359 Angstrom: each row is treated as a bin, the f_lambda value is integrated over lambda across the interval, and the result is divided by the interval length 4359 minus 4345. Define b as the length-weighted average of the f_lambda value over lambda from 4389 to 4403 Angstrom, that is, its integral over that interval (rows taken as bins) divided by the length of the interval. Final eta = 0.3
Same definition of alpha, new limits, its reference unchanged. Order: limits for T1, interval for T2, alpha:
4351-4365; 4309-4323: 16.0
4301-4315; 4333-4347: 11.0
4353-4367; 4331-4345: 15.8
